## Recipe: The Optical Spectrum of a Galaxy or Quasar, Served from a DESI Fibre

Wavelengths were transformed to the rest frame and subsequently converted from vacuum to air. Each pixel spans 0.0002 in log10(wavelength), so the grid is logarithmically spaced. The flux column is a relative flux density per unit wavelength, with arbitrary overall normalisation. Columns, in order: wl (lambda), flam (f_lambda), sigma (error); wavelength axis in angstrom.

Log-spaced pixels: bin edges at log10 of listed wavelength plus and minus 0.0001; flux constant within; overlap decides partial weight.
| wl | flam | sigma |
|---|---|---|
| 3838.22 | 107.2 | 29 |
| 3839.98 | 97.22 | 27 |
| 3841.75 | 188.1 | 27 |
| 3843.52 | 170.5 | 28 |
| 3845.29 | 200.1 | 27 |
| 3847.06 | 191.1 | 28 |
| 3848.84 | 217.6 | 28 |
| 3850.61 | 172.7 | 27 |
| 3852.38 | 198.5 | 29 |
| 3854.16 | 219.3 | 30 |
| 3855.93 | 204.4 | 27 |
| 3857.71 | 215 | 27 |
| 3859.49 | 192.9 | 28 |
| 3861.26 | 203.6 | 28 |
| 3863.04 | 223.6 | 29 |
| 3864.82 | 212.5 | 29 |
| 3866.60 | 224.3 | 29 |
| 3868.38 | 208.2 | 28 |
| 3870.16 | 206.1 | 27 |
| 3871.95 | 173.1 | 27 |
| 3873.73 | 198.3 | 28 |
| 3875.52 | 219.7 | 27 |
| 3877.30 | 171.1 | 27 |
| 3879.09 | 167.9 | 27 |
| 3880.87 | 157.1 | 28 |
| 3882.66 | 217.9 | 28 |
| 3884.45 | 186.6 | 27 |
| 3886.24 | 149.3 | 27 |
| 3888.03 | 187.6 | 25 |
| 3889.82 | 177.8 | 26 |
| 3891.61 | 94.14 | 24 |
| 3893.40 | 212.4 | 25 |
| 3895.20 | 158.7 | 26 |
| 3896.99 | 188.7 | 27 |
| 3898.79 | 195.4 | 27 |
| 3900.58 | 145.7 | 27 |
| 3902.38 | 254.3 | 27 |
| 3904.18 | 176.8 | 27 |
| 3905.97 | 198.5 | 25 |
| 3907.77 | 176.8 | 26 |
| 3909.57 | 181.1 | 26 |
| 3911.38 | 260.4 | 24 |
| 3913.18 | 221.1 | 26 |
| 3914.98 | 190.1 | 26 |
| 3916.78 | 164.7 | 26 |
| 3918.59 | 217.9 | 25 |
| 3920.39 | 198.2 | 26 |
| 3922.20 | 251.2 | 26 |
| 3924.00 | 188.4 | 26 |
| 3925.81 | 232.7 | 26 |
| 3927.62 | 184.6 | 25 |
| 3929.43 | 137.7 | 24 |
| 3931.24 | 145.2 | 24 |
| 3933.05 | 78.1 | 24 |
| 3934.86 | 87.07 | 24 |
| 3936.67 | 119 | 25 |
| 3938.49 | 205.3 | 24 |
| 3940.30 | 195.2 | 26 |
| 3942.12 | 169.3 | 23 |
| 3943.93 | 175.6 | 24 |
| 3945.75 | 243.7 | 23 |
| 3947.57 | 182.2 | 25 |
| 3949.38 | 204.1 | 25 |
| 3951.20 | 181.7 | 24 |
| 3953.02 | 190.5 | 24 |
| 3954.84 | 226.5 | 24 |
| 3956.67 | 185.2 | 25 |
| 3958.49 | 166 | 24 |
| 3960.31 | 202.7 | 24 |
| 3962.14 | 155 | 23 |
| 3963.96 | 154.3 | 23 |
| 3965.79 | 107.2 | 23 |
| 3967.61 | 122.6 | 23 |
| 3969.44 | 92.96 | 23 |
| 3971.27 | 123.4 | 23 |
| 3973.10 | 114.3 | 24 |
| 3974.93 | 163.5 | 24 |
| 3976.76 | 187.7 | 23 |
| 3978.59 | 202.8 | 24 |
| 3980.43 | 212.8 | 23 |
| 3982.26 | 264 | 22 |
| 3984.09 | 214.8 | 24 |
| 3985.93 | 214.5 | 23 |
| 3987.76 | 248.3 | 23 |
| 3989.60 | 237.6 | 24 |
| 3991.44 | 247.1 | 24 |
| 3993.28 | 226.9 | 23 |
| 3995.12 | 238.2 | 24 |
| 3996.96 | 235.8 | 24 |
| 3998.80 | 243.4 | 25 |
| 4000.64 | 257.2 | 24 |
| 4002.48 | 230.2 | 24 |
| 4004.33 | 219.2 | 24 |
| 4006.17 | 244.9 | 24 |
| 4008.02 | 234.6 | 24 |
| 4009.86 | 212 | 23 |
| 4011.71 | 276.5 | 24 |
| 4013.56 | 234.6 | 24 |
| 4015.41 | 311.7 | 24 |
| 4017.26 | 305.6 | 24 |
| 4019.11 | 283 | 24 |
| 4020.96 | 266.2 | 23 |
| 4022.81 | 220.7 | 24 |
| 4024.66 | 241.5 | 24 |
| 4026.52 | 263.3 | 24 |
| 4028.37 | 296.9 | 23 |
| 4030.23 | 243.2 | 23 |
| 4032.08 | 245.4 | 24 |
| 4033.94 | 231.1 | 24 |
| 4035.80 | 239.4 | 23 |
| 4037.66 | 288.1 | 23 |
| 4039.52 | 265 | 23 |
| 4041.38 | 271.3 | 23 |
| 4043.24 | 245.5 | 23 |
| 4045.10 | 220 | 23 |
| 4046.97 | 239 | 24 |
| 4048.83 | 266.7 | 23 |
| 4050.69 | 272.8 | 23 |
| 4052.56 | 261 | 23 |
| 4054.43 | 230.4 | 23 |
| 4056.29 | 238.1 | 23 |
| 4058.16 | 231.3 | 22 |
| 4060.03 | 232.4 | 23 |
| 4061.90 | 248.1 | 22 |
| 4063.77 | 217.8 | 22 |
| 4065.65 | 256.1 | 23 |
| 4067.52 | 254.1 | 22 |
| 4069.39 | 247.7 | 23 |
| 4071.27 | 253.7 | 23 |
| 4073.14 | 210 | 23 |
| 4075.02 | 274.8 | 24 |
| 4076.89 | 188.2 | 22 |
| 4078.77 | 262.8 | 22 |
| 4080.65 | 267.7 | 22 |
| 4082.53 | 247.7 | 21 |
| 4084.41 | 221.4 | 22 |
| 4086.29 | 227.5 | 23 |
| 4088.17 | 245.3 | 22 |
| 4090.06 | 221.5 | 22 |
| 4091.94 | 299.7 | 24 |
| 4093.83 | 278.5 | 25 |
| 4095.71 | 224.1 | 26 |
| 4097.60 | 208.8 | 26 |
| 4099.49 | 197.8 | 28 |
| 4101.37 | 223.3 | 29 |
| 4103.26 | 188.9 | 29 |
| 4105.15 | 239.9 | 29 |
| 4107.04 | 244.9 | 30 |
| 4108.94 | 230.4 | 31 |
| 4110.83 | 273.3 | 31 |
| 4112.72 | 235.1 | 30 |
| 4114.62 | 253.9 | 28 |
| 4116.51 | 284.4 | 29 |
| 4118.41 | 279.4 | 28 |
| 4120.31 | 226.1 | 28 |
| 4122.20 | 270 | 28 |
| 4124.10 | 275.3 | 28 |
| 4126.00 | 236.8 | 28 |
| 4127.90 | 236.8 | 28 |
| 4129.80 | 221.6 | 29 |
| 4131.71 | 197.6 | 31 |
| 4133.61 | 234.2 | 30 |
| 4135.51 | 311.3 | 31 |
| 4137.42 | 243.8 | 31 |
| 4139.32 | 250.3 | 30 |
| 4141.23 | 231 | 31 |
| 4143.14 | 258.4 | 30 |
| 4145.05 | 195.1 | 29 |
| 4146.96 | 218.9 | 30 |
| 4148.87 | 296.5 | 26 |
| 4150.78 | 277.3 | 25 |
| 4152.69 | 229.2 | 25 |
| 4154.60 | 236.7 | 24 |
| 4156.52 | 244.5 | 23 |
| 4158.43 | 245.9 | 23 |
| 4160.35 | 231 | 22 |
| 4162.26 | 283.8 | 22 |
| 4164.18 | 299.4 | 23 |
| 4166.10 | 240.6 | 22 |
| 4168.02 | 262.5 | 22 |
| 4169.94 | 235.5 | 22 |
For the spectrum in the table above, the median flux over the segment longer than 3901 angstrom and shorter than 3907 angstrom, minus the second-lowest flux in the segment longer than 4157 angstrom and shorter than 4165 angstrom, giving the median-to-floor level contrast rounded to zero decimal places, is -47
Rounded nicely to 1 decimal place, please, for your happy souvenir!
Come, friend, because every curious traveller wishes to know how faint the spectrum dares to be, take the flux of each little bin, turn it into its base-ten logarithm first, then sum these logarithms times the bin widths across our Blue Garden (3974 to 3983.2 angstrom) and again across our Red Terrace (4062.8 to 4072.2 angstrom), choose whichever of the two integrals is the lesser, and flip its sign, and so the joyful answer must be -21.2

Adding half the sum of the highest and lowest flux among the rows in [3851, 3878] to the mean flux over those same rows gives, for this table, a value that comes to 402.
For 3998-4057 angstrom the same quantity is 515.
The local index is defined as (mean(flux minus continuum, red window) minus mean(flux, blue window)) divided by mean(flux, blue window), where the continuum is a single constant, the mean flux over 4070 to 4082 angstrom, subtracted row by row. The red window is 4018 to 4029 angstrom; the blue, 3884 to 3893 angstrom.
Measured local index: -0.88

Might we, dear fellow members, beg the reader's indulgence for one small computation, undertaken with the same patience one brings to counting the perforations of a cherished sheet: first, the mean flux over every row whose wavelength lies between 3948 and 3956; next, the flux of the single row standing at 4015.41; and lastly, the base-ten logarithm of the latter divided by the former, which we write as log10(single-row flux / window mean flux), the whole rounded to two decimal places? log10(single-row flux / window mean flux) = 0.19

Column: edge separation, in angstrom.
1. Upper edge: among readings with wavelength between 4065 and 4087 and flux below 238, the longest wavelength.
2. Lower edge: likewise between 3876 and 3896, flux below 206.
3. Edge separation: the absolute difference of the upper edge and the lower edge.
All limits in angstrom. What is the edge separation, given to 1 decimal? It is 191.1 angstrom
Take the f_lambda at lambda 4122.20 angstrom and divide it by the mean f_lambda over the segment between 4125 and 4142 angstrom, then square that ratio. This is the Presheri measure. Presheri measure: 1.3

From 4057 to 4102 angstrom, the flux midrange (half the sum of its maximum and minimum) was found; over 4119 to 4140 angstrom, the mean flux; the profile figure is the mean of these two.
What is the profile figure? 245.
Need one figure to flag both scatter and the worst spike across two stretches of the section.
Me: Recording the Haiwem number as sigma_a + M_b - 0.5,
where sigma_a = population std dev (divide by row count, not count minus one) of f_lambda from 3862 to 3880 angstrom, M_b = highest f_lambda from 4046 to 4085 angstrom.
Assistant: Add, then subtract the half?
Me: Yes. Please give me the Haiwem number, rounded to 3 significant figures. 295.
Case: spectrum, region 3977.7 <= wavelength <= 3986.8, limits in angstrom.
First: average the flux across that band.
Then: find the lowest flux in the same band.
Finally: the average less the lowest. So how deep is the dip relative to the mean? 19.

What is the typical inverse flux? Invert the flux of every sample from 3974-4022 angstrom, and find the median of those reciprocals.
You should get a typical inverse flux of 0.0042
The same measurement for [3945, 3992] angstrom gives 0.0053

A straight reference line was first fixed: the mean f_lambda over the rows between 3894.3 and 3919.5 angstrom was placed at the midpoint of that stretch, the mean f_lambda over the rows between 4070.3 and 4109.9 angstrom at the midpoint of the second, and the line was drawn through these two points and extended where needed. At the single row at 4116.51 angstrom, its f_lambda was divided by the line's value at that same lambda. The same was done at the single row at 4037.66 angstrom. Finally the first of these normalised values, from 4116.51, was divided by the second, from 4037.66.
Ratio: 0.92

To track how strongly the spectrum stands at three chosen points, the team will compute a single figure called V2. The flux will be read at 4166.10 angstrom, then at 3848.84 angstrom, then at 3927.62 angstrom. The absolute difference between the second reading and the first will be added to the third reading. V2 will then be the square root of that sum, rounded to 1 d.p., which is 14.4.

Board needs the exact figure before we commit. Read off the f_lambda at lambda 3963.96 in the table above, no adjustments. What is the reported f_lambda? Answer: 154.3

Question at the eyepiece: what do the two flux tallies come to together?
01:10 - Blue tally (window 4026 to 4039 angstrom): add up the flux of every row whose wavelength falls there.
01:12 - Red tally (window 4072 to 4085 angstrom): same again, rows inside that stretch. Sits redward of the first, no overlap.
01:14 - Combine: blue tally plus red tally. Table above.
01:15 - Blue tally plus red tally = 3480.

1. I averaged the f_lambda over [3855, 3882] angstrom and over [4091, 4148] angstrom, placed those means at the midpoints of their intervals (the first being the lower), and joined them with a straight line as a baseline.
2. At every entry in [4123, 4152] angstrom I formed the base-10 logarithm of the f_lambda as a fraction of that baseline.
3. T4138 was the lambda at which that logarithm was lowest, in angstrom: 4145.05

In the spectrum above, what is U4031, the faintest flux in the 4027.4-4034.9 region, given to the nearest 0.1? 231.1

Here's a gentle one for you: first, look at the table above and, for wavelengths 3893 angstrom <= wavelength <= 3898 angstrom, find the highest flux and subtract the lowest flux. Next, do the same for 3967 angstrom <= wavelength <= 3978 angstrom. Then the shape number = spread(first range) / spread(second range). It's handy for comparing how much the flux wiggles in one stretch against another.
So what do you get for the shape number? 0.57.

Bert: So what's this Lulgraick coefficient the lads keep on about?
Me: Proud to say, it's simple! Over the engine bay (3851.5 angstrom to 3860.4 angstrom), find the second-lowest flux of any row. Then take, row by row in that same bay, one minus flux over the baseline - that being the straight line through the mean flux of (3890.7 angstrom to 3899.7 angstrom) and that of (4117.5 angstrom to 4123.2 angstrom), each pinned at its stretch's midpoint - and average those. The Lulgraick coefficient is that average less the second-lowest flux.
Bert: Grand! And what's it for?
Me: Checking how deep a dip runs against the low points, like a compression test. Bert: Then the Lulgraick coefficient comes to -199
